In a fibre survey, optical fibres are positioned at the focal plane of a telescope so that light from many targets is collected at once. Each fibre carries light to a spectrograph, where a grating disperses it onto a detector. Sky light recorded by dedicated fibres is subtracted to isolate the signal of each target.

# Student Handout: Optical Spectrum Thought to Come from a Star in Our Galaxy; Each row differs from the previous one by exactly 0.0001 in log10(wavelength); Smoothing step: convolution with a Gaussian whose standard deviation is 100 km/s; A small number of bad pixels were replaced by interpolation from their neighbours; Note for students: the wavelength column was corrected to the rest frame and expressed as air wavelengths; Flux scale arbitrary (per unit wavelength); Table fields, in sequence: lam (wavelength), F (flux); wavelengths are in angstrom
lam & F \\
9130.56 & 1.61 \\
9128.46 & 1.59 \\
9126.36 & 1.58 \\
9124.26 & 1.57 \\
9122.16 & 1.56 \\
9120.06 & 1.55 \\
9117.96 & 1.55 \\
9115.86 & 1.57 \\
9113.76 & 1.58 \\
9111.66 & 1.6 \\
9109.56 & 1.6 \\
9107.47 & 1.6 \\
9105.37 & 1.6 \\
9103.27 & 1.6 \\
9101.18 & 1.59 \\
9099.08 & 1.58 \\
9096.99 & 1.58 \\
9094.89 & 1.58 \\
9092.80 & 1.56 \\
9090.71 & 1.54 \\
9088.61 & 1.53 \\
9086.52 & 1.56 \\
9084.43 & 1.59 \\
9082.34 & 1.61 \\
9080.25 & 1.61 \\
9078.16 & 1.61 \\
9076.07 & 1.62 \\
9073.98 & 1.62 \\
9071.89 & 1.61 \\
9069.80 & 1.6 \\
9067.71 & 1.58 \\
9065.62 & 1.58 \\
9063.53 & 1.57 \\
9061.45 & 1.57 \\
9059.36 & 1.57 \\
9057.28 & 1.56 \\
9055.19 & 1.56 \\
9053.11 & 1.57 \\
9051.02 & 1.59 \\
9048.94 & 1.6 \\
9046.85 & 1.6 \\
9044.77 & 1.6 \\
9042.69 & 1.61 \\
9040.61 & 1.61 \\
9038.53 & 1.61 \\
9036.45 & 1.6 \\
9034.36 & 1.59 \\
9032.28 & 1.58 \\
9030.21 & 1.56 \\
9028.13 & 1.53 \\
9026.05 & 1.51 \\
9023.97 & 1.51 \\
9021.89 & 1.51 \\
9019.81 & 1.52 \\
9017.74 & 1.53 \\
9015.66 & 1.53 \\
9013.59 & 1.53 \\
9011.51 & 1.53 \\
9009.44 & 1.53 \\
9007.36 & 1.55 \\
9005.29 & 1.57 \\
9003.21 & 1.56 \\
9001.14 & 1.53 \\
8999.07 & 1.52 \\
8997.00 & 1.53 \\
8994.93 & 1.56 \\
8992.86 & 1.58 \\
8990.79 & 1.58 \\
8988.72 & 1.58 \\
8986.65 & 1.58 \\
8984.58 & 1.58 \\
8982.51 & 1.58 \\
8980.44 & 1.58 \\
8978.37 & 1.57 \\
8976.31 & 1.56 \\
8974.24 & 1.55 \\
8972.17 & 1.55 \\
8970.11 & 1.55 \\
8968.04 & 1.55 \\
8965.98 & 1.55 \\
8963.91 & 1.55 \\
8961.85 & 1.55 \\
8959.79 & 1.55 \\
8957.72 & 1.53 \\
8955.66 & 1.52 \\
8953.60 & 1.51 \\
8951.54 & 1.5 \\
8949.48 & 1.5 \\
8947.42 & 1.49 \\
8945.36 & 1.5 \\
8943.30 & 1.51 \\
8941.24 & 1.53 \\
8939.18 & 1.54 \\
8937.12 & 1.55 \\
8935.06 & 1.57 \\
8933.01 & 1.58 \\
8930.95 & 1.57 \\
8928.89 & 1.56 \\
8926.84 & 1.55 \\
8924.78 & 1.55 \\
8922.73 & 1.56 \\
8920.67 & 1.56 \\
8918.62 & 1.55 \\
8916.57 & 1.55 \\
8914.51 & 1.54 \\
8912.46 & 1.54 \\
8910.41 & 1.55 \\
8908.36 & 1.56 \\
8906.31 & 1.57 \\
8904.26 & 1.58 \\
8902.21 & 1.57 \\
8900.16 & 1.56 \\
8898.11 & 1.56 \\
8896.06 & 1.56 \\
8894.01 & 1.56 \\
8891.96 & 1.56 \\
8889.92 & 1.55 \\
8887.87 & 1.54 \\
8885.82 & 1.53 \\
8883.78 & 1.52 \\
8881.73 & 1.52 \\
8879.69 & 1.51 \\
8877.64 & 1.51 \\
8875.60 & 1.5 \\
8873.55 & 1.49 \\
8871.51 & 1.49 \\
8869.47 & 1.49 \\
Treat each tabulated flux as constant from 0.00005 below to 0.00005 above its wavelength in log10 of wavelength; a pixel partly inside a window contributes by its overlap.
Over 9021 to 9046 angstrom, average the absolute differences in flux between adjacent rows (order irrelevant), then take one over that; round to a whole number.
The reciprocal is 100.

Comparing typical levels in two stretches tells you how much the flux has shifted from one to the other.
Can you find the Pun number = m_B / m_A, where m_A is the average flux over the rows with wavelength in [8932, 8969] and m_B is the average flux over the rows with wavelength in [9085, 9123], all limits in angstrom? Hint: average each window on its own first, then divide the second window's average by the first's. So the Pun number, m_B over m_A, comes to 1.03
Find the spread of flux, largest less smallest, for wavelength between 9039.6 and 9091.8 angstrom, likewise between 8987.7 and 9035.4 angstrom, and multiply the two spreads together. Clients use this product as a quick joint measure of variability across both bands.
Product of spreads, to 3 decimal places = 0.007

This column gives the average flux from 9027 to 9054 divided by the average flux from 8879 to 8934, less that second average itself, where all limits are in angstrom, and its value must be -0.529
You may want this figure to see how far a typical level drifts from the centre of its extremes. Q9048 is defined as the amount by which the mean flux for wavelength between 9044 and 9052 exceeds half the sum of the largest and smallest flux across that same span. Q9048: 0.0025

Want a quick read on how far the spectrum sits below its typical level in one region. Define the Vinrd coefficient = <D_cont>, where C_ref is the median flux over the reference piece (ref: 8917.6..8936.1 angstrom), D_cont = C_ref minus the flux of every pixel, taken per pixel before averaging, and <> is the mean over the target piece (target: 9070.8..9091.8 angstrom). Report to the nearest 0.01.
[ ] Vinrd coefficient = -0.03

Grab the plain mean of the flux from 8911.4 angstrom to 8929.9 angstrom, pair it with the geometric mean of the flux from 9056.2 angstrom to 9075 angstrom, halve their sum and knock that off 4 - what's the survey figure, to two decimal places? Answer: 2.43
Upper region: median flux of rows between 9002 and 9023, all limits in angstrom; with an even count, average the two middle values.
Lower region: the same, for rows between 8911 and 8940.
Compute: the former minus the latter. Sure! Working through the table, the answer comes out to -0.020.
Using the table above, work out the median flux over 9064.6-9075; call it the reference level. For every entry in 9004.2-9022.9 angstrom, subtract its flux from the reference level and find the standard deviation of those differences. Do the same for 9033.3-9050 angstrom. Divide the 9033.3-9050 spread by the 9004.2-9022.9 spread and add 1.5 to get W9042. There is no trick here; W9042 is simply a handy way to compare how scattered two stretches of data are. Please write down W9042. 1.91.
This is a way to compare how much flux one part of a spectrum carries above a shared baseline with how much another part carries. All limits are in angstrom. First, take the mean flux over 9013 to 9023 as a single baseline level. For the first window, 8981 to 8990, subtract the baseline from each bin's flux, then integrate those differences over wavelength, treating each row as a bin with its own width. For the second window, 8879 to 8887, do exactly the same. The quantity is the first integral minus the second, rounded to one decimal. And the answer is 0.5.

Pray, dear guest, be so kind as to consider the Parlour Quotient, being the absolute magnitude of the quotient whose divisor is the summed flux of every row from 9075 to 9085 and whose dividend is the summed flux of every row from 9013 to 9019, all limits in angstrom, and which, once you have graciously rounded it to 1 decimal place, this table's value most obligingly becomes 0.6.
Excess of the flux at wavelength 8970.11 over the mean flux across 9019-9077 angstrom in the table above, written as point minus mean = -0.03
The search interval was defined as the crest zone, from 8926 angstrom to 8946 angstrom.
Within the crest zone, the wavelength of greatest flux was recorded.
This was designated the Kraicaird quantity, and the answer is 8933.01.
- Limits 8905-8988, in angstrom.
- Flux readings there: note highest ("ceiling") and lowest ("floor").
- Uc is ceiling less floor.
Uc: 0.09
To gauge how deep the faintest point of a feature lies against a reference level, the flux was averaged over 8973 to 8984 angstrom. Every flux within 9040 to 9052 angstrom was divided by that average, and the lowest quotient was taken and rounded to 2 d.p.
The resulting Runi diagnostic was 1.01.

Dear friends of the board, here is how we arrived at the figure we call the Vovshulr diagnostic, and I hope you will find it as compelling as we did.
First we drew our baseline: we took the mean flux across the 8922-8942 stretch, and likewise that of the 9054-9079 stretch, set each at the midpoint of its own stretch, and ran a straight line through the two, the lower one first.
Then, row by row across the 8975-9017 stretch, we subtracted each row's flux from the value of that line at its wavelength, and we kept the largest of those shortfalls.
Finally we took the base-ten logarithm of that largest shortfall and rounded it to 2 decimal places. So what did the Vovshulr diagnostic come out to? -1.29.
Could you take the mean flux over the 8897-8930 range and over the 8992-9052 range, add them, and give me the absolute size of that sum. 3.11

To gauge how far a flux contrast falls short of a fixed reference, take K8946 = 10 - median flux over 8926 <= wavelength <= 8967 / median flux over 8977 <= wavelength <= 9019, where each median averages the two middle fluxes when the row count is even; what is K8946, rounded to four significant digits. 9.010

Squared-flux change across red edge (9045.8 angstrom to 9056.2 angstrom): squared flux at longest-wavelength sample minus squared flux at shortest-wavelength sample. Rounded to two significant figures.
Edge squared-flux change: -0.13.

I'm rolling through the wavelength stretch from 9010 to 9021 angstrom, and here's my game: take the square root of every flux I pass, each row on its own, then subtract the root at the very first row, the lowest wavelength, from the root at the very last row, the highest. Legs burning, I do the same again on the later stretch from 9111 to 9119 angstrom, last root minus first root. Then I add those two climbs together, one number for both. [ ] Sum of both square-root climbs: -0.024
